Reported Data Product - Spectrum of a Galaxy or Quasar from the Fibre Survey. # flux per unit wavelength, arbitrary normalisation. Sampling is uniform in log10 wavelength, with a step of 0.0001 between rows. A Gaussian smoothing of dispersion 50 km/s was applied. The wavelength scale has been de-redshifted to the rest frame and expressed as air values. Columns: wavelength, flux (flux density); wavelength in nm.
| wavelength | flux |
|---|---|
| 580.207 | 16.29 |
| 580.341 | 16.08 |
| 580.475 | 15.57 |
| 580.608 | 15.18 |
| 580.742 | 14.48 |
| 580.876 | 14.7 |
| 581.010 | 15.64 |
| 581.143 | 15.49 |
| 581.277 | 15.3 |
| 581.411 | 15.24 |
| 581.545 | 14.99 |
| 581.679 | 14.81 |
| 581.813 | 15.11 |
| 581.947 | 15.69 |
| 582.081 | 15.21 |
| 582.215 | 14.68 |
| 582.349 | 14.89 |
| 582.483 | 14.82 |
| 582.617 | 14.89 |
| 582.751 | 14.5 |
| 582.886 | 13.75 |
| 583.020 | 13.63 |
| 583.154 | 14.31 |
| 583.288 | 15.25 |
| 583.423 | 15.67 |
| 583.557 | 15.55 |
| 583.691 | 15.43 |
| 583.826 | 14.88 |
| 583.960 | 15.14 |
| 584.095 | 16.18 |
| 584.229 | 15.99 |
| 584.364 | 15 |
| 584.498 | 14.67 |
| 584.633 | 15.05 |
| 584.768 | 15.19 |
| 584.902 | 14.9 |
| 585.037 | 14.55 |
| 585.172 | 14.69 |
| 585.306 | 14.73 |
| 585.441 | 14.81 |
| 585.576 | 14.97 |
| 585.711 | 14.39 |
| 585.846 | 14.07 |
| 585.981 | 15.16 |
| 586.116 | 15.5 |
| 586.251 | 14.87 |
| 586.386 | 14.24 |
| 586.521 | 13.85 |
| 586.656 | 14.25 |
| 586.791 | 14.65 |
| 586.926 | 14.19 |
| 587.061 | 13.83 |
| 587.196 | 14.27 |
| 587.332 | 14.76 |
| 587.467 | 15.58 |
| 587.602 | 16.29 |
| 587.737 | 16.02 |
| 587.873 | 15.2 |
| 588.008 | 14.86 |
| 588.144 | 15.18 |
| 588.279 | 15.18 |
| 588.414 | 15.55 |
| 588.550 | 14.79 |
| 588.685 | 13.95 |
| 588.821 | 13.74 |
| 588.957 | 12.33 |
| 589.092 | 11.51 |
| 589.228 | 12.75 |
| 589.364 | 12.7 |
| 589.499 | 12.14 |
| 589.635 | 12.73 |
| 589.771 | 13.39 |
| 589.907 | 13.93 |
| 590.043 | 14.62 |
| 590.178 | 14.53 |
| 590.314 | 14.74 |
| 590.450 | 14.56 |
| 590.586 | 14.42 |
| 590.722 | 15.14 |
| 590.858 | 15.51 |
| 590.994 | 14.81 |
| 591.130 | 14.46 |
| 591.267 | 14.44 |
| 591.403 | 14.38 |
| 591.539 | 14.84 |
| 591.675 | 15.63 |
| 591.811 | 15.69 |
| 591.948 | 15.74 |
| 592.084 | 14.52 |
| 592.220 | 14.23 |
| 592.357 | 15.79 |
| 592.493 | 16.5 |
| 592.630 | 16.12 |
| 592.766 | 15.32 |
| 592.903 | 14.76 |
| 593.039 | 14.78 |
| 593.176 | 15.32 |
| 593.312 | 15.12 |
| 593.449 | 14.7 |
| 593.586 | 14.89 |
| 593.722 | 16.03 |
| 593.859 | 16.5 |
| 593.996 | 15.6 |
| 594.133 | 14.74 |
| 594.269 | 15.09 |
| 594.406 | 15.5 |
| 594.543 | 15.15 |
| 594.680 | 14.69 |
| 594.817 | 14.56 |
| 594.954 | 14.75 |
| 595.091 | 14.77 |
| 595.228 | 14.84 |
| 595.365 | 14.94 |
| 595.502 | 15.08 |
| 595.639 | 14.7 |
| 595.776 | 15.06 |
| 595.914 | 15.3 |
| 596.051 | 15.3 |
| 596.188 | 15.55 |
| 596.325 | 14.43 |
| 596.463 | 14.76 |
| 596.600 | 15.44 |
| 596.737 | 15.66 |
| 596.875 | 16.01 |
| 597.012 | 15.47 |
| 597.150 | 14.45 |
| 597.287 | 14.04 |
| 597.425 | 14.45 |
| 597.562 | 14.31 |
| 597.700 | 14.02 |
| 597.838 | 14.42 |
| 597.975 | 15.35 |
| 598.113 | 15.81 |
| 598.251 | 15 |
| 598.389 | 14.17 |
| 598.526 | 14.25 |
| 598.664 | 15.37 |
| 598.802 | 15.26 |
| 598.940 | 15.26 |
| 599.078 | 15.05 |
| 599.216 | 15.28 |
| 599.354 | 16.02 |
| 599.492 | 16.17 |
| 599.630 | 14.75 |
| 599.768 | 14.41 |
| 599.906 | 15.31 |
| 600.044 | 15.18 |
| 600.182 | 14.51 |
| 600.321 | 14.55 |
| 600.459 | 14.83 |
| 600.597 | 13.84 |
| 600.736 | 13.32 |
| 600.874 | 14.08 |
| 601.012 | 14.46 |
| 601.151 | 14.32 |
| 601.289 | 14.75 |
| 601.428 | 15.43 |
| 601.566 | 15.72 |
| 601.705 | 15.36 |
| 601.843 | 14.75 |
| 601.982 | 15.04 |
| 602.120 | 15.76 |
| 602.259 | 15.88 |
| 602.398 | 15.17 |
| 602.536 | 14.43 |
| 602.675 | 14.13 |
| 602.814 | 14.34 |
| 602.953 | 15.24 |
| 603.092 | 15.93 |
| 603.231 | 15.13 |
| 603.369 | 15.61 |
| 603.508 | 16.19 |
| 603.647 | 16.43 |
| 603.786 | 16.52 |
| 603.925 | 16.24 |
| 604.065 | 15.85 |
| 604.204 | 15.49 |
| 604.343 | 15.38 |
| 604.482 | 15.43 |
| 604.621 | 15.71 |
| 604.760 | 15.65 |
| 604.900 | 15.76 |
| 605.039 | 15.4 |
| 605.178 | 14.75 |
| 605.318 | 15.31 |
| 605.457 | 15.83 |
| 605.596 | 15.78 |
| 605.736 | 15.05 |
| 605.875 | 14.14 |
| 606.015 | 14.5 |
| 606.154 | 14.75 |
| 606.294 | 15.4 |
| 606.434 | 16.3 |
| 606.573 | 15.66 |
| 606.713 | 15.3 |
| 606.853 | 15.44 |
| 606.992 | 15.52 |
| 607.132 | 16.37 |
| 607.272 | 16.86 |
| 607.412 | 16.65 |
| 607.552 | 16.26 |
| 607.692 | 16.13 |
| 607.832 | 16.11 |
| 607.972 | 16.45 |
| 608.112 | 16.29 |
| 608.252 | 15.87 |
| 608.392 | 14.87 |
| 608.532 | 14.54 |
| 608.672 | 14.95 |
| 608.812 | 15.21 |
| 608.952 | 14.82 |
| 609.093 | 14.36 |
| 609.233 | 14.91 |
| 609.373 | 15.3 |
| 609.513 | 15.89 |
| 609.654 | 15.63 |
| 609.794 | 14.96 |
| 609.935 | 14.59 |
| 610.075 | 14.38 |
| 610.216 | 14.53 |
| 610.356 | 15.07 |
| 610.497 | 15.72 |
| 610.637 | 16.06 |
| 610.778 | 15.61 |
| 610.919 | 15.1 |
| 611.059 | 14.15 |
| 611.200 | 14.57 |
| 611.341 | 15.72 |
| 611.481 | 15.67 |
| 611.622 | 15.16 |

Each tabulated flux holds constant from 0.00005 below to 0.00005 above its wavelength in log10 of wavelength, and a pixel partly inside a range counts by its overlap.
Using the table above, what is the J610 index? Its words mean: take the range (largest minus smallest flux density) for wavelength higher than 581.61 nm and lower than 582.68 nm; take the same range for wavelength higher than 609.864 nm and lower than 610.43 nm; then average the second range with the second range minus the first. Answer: 0.2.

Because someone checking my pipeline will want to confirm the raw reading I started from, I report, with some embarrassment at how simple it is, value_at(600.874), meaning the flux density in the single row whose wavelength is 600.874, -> 14.08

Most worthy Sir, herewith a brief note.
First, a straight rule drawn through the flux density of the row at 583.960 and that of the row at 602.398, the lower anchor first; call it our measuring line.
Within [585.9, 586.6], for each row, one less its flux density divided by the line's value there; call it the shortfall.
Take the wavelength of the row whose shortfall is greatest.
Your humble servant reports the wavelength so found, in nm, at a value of 586.521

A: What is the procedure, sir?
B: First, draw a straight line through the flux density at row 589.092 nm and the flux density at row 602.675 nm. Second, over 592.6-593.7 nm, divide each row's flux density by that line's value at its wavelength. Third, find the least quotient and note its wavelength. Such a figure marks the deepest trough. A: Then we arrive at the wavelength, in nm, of 593.449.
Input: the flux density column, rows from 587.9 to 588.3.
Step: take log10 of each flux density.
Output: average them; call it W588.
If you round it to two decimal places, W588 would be 1.18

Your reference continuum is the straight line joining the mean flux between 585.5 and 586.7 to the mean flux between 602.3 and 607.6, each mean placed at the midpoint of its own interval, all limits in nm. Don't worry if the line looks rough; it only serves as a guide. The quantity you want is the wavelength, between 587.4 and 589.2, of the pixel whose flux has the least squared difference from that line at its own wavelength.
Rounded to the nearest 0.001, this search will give 588.550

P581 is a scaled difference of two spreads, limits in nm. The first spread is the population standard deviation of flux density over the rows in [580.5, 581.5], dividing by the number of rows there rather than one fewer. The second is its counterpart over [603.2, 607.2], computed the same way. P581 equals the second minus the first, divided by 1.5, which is 0.1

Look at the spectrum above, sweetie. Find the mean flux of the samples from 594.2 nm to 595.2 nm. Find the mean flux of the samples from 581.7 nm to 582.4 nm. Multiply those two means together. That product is 226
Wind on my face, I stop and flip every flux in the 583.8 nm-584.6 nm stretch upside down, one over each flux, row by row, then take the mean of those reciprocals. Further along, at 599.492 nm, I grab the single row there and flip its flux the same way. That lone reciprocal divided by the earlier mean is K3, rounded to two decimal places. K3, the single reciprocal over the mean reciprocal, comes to 0.95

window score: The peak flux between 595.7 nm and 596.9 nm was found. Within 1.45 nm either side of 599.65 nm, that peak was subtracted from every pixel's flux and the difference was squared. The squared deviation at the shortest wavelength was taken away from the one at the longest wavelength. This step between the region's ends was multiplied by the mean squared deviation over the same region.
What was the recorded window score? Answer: 2.6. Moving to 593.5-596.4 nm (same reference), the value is 1.3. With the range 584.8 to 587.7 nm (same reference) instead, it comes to -2.4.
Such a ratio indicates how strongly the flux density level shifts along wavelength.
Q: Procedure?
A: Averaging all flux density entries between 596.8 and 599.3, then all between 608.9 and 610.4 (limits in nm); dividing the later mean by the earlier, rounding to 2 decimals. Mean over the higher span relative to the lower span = 1.00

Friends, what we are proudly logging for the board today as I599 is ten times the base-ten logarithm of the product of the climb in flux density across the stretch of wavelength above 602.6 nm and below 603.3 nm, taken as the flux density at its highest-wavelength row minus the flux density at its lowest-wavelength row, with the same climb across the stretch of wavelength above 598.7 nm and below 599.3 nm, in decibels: -17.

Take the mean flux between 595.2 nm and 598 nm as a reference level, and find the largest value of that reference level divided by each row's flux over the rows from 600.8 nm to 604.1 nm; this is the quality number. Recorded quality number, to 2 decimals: 1.06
